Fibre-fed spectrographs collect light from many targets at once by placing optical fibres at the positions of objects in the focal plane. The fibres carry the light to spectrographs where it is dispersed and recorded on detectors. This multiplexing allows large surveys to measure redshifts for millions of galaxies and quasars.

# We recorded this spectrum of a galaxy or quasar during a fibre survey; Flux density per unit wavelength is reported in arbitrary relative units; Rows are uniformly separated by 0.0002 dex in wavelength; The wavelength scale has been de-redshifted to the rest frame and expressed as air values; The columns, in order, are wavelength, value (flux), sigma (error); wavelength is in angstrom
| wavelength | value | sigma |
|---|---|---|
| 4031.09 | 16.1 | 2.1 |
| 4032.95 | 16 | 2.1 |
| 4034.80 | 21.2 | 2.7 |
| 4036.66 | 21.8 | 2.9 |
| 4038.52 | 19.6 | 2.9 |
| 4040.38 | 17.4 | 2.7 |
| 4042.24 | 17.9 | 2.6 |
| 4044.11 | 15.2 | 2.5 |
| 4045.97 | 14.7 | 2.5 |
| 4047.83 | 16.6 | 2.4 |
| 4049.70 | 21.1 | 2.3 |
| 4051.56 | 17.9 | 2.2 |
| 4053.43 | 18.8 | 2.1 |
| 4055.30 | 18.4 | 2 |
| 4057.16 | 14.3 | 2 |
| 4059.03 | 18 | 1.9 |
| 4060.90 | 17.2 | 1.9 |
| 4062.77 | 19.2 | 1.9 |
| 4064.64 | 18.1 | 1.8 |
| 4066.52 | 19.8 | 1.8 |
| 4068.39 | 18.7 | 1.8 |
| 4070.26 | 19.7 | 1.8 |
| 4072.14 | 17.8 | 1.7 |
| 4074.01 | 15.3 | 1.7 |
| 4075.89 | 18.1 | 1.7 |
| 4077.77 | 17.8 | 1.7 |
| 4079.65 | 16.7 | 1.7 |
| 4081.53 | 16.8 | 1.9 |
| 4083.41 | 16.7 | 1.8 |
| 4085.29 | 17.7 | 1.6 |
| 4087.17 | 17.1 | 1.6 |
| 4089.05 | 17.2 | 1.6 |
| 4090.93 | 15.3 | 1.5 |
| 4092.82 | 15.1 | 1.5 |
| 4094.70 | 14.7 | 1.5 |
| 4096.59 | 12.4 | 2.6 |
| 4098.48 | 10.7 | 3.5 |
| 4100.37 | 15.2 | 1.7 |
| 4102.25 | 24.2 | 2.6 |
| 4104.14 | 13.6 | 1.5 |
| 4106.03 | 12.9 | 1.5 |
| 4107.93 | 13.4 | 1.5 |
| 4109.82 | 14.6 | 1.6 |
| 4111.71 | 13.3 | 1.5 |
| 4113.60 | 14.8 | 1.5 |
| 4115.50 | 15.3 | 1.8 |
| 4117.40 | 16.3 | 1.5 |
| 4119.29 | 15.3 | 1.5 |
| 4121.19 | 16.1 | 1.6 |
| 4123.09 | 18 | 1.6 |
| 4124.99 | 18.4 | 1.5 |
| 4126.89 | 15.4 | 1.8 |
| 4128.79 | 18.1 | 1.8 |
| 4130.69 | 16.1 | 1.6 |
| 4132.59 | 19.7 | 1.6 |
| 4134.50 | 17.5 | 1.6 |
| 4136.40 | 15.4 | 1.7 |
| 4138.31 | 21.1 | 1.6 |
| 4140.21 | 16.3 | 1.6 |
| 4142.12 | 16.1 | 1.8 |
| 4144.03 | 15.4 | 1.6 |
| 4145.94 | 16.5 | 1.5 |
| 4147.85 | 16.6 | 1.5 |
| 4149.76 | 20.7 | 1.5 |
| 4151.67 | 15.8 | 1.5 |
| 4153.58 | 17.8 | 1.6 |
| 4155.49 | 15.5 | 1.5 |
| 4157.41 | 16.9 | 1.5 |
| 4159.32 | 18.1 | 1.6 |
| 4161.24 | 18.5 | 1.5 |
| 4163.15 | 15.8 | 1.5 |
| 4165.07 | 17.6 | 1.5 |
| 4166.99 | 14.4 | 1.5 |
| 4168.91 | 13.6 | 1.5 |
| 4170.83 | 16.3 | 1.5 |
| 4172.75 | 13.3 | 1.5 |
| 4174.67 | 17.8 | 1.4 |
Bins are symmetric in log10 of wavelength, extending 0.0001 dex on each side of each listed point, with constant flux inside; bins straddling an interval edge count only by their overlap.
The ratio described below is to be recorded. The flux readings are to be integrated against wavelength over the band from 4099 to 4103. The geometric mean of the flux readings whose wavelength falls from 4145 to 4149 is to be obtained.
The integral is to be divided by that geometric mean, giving 4.5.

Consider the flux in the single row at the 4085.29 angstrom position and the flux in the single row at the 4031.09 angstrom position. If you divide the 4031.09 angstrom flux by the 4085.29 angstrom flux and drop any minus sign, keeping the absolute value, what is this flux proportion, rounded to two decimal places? 0.91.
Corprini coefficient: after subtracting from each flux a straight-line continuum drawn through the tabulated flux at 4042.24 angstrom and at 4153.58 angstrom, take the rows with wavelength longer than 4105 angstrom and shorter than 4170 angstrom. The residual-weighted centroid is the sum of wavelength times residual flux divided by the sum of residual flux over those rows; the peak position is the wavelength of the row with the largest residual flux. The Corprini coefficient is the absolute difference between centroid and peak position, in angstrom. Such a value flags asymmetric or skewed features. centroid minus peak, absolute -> 8.7 angstrom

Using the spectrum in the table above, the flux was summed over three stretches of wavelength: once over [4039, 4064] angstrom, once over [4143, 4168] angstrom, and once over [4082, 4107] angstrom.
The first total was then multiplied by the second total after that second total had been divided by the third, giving 245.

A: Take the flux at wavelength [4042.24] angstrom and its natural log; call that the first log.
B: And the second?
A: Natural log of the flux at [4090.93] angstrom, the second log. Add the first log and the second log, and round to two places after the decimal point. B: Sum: 5.61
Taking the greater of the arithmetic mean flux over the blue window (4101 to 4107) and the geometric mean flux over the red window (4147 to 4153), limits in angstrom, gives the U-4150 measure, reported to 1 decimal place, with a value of 17.6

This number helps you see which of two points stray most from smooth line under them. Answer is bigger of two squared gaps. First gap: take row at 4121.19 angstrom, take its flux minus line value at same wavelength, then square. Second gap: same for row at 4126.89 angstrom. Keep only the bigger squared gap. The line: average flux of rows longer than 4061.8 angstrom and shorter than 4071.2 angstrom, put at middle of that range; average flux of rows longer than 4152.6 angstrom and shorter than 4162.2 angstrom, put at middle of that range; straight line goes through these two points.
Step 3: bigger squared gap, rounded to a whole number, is 6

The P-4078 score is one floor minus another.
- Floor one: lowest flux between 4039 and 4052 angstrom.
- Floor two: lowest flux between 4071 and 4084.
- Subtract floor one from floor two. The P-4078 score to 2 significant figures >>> 0.60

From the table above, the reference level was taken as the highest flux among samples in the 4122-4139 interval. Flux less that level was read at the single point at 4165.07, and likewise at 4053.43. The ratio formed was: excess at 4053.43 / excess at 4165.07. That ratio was 0.7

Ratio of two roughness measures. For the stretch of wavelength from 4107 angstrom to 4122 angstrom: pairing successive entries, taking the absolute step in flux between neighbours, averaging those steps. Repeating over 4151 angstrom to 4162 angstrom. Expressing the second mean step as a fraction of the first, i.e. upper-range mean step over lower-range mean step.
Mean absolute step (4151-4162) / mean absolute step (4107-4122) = 1.4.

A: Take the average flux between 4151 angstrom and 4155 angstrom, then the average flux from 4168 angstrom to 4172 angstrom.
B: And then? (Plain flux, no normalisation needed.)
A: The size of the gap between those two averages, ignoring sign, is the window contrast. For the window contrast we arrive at 1.9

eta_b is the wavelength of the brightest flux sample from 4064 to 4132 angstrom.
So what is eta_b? 4102.25 angstrom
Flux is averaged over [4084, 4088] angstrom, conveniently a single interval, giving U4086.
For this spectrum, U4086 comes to 17.4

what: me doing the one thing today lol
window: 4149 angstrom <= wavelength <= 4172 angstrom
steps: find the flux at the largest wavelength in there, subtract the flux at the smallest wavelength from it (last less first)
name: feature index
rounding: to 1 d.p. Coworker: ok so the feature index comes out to -4.4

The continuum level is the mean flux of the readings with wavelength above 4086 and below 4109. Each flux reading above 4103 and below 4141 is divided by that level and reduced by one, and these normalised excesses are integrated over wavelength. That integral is 2 angstrom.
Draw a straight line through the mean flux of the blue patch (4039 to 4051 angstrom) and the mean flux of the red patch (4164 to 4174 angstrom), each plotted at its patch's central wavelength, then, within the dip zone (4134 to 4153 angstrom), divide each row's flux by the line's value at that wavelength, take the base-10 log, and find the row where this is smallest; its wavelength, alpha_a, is 4136.40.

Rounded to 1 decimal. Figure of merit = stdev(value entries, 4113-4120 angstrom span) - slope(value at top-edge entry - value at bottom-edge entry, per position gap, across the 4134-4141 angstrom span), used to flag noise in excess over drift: 0.8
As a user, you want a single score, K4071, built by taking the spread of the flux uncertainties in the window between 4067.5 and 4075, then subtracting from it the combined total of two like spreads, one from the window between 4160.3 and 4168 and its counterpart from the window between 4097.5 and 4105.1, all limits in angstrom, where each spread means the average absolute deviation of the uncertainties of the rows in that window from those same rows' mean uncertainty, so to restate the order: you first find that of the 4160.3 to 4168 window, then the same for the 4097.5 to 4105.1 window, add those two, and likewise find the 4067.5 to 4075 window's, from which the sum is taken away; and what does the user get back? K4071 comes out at -0.7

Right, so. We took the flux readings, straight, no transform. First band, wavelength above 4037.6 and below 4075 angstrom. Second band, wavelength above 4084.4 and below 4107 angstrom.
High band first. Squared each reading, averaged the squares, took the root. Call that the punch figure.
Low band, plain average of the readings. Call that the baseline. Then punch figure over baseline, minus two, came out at -1.11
